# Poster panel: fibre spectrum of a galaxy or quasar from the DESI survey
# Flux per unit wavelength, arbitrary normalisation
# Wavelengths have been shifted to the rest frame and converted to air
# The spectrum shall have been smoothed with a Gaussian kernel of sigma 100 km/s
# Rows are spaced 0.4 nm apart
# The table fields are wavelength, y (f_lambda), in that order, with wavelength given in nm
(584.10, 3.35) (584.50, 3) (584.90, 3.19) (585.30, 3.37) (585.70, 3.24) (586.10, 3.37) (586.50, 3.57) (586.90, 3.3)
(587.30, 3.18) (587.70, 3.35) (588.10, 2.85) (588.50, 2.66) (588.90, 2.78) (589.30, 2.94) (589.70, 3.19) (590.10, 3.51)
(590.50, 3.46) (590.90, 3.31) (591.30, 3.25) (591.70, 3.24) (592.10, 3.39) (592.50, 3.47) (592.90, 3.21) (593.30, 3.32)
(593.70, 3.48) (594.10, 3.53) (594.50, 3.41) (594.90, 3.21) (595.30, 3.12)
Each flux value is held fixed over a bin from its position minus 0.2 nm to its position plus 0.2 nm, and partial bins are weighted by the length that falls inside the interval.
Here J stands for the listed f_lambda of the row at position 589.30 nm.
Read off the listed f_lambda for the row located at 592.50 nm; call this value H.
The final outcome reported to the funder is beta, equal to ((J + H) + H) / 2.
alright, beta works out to 4.94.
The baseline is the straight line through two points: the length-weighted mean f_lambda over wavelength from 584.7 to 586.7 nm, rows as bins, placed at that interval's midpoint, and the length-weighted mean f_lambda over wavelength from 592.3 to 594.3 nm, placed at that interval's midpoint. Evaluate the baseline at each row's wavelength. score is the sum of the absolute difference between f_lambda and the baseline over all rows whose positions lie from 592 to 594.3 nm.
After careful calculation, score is 0.5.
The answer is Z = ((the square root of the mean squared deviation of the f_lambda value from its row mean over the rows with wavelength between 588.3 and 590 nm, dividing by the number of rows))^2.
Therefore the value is 0.0394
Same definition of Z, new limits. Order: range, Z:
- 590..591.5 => 0.0113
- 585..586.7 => 0.0139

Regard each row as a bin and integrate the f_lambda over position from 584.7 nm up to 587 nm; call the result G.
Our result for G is 7.69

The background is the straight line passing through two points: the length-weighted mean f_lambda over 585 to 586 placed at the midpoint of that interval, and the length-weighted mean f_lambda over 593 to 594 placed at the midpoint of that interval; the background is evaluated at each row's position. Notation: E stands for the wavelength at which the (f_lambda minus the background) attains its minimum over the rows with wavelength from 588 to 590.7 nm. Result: 588.50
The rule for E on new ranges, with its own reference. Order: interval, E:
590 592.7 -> 591.70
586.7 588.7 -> 588.50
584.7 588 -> 587.30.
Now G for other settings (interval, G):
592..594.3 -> 7.82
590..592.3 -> 7.71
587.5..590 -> 7.46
